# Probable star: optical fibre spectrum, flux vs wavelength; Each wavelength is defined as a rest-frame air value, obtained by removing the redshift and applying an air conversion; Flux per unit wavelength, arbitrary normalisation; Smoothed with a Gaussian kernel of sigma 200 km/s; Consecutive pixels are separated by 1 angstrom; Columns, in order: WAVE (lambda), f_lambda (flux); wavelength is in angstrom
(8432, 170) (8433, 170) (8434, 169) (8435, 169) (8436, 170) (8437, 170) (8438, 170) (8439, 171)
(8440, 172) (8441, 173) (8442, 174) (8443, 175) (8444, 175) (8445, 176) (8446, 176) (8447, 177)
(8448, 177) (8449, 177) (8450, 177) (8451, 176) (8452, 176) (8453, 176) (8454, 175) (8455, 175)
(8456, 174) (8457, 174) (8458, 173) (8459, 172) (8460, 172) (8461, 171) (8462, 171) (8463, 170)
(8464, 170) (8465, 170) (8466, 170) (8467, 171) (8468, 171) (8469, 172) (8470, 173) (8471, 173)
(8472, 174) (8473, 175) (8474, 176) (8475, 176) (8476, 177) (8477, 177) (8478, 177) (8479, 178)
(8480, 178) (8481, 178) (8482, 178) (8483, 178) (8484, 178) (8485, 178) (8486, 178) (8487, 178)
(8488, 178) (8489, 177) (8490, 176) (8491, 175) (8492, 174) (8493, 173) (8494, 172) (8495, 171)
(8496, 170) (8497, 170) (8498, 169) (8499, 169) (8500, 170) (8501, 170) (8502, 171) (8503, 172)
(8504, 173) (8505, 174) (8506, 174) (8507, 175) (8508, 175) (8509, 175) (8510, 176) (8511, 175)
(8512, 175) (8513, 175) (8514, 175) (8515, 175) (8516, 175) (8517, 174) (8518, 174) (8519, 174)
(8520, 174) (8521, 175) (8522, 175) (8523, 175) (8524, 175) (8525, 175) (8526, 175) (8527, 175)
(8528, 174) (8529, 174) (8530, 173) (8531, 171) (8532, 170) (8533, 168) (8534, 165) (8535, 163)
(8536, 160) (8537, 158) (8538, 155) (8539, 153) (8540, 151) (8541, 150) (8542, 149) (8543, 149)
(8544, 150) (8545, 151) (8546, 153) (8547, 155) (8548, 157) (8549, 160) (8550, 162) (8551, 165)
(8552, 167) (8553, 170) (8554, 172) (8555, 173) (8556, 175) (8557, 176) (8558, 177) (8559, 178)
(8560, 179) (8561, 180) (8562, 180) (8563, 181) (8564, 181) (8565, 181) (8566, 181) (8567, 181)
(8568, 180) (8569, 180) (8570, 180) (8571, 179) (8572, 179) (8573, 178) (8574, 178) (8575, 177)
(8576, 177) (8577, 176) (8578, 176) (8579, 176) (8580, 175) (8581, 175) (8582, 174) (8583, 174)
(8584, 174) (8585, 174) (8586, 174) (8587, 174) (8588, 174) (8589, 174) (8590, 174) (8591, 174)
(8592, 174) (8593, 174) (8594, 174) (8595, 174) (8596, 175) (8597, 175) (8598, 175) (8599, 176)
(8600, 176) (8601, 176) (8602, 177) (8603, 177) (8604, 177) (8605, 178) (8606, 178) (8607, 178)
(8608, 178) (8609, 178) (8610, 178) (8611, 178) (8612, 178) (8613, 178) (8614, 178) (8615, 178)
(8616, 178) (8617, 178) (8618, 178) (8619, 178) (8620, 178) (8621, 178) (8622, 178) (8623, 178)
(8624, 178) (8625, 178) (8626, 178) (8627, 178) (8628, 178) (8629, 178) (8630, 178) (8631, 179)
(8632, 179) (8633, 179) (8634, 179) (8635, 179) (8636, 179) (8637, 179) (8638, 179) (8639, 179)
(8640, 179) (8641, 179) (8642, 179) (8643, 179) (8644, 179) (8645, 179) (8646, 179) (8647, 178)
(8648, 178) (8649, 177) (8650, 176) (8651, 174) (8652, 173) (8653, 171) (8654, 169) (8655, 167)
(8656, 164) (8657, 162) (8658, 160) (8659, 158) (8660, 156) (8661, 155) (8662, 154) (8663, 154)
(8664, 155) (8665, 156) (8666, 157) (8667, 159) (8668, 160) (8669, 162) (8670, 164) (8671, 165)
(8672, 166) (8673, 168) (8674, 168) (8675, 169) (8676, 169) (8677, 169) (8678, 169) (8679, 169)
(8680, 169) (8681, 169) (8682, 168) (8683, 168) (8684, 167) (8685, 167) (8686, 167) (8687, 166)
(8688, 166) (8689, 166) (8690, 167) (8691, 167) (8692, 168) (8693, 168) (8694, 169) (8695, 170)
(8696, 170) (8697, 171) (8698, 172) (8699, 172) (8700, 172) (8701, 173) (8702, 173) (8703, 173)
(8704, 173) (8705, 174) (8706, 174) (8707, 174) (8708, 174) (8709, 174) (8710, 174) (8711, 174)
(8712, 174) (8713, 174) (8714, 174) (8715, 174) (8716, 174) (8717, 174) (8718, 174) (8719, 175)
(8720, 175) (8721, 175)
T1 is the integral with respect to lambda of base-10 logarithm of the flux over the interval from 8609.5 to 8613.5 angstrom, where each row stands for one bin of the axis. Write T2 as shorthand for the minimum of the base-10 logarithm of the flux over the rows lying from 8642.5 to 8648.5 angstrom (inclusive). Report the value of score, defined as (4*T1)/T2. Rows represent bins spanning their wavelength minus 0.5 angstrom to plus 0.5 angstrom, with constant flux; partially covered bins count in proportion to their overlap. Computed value 16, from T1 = 9.0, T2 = 2.25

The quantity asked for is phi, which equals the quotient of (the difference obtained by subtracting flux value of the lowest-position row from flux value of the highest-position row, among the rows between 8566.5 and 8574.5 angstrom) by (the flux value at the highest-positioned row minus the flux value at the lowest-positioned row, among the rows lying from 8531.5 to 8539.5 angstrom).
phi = 0.2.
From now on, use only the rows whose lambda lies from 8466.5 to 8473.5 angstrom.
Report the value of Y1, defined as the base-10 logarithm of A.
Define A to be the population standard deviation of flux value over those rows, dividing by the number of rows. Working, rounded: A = 1.4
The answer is 0.14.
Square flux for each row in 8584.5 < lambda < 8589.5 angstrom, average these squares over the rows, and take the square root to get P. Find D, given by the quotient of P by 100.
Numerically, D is 1.74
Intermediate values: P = 174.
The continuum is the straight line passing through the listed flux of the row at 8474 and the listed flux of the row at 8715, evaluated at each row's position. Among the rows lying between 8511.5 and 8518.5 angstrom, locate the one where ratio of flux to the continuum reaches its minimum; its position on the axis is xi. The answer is 8517 angstrom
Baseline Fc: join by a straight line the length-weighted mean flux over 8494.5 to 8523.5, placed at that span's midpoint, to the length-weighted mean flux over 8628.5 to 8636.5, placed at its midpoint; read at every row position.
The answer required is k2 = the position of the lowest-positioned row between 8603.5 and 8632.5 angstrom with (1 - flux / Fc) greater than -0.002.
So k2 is 8604 angstrom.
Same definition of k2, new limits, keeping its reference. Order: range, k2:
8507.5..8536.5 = 8518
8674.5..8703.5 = 8675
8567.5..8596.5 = 8577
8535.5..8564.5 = 8536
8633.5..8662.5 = 8634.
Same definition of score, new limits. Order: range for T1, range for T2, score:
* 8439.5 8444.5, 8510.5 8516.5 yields 20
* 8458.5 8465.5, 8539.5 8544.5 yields 29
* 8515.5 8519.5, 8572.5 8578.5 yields 16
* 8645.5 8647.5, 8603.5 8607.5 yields 8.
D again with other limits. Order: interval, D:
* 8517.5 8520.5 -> 1.74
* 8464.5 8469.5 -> 1.71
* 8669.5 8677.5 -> 1.67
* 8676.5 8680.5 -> 1.69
